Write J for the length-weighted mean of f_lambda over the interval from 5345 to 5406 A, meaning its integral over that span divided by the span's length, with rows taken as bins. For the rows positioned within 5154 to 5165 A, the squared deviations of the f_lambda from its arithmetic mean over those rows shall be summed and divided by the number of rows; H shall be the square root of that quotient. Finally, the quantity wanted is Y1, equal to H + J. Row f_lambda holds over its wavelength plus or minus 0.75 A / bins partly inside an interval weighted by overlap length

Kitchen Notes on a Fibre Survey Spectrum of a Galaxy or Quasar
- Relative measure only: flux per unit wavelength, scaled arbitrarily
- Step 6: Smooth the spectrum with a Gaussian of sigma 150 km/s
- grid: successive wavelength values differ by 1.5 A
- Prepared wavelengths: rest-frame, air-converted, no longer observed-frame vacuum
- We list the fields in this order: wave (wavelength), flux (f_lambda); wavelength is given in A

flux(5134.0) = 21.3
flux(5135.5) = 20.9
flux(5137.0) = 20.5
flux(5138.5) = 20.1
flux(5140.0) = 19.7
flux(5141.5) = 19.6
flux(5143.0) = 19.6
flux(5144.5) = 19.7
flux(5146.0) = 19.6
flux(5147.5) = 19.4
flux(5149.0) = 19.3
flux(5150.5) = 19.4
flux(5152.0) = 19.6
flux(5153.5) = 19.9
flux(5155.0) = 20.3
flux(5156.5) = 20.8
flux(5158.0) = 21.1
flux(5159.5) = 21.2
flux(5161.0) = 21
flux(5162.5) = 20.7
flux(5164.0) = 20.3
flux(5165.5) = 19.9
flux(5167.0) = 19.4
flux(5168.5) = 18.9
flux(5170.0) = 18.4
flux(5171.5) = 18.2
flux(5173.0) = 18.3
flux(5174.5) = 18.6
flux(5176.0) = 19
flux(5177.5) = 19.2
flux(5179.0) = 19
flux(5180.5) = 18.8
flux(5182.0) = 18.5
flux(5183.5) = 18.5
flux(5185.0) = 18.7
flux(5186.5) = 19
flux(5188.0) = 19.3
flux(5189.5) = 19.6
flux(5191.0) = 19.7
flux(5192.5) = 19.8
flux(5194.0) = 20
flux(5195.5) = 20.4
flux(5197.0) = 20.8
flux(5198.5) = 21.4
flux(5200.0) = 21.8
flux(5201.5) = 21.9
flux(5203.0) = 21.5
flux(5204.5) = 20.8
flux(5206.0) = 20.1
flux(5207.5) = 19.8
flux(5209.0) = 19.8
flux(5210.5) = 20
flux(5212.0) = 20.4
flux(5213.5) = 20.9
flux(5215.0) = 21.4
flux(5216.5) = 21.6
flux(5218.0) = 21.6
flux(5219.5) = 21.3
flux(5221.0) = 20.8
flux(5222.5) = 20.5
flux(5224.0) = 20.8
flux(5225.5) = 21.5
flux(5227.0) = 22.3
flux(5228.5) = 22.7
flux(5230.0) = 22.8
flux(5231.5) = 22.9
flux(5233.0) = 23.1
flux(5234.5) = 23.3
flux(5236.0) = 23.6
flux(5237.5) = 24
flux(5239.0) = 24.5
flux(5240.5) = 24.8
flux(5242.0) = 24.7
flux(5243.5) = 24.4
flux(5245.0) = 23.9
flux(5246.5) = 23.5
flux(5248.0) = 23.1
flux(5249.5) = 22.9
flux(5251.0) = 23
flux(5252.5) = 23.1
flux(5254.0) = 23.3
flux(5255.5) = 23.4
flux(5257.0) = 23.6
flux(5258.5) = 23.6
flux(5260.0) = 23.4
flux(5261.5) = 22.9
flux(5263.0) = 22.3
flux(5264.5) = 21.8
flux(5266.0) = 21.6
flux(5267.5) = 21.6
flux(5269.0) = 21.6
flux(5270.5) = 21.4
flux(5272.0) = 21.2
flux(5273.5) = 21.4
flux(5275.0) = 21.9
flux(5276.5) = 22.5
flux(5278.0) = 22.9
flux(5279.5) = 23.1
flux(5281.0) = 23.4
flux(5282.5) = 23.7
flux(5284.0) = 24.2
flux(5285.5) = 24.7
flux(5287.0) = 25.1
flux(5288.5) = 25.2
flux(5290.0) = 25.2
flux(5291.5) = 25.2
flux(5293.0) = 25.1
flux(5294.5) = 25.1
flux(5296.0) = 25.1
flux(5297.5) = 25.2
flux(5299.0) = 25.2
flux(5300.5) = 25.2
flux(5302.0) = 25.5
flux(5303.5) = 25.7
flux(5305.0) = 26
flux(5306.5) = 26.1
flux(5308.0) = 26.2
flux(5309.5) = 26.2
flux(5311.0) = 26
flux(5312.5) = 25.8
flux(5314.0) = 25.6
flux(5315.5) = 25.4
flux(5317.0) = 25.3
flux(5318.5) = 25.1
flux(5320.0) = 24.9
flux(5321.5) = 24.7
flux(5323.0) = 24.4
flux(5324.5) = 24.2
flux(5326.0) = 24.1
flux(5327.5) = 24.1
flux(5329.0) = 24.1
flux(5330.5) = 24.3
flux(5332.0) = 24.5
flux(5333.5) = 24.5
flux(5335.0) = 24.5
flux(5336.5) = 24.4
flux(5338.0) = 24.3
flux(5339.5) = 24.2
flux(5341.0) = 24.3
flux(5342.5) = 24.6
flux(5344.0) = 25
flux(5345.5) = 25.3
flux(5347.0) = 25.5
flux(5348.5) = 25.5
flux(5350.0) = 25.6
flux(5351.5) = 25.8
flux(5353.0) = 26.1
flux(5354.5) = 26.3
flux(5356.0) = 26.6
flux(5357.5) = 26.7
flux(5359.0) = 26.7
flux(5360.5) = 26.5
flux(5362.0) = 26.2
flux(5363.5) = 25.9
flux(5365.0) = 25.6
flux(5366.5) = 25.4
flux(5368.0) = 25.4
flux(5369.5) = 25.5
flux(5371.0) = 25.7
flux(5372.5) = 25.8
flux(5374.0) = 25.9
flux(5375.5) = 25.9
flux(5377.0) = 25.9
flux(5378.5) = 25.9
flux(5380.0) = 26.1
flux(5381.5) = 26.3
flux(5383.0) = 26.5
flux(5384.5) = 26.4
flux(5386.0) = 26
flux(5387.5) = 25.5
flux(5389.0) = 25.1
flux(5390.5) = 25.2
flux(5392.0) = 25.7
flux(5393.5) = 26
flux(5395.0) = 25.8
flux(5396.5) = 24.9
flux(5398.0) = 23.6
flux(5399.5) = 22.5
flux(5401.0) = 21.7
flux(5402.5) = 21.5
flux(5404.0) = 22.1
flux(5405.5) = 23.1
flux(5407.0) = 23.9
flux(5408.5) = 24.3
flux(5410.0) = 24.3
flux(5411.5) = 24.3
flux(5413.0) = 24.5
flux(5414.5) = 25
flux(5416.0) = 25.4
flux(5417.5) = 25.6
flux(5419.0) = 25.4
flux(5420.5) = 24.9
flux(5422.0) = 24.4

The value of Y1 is 25.7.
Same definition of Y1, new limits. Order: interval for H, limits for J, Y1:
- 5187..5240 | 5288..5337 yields 26.4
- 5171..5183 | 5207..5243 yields 22.4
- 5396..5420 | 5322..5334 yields 25.6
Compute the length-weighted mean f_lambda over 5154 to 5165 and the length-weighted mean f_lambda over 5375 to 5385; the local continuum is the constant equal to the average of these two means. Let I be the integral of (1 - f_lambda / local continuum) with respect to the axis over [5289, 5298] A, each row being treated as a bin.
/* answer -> -0.66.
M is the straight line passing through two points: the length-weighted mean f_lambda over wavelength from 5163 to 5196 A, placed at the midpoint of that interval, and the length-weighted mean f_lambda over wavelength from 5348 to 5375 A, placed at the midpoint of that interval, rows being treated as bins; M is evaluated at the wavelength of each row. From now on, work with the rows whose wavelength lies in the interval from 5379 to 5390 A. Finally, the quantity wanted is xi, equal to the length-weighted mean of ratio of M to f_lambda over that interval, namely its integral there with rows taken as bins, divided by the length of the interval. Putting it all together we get 1.03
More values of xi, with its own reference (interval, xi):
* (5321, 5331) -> 1.02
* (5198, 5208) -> 0.95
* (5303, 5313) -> 0.92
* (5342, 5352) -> 1.00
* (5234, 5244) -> 0.88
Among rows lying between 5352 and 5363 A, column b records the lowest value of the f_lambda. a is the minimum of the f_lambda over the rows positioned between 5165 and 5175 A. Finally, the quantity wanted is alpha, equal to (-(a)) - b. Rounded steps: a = 18.2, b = 26.1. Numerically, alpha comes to -44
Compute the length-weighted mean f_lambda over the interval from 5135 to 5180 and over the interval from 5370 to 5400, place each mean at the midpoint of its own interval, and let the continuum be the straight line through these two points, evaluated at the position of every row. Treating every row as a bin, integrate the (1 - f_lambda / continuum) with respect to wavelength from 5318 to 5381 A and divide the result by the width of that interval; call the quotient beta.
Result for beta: -0.03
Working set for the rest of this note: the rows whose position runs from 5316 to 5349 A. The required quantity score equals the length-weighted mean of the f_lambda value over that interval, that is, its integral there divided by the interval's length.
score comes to 24.6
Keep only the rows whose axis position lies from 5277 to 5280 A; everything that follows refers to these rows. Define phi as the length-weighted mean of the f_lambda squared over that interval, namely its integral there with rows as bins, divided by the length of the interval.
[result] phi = 527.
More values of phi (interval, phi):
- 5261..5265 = 499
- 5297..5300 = 635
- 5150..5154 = 385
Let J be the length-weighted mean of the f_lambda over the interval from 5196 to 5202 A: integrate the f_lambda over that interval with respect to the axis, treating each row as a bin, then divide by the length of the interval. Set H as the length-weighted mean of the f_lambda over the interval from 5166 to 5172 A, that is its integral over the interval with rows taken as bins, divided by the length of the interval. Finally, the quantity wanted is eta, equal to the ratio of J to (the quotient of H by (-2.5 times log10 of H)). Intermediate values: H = 18.8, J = 21.4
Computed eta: -3.63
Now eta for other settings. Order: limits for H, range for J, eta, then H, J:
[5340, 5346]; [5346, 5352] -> -3.60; 24.8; 25.6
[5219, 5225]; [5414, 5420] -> -4.01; 20.9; 25.3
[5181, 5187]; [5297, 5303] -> -4.31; 18.7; 25.3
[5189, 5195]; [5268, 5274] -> -3.50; 19.8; 21.4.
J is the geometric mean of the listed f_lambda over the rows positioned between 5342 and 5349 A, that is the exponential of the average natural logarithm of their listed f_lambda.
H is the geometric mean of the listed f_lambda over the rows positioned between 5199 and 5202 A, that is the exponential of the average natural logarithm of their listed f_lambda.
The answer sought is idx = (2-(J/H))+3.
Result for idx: 3.85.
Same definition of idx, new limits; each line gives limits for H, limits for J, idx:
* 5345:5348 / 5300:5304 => 4.00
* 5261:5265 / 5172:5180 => 4.16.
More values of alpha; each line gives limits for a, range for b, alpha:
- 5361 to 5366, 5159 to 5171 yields -44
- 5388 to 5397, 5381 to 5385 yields -51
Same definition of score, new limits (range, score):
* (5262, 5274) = 21.6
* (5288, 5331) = 25.2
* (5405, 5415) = 24.2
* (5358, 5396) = 25.9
